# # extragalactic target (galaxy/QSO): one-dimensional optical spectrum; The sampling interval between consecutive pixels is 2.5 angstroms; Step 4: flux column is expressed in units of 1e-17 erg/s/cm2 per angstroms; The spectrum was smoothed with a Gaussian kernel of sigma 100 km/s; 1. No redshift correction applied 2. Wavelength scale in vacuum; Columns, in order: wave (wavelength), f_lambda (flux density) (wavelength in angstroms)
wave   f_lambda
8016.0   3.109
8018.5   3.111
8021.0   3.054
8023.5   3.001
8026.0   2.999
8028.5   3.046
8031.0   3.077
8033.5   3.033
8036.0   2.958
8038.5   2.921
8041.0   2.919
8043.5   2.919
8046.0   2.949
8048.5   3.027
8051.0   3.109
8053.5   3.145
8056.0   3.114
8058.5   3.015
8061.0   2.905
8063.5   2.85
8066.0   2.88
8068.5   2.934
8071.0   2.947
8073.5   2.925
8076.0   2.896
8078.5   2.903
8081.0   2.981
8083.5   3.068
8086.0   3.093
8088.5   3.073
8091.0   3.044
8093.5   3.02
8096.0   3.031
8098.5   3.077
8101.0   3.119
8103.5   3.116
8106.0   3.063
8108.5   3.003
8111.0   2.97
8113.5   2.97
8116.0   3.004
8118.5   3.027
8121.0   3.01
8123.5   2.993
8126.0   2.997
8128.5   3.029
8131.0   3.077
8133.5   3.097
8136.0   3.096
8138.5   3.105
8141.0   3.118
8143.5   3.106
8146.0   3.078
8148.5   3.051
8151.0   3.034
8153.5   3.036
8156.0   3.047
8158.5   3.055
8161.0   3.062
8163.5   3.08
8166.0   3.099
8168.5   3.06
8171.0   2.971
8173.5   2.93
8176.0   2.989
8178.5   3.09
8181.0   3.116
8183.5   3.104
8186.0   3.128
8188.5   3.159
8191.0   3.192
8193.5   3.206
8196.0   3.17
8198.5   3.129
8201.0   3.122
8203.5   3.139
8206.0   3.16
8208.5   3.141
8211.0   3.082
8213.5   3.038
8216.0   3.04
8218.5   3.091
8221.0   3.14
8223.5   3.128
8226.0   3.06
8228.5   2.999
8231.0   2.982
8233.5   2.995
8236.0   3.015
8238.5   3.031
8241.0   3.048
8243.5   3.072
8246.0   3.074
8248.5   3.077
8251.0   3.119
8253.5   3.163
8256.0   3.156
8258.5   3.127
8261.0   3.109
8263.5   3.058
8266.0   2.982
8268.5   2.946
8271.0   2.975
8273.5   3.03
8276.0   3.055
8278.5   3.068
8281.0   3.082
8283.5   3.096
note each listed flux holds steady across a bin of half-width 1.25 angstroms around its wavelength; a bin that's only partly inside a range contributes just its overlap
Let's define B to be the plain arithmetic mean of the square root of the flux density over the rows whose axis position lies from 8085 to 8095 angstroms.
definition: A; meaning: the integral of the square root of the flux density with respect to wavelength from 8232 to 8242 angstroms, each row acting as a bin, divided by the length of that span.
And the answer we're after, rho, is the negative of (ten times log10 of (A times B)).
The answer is -4.83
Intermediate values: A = 1.74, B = 1.75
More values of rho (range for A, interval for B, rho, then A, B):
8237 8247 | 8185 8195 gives -4.93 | 1.75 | 1.78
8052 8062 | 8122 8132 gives -4.82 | 1.75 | 1.74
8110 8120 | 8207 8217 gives -4.82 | 1.73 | 1.75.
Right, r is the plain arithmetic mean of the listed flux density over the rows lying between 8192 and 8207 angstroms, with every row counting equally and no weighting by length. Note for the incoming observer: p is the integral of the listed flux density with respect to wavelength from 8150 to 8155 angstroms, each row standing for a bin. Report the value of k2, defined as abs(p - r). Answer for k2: 12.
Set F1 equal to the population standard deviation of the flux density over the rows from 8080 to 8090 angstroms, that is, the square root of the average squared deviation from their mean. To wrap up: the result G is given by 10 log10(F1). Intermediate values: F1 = 0.04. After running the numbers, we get -14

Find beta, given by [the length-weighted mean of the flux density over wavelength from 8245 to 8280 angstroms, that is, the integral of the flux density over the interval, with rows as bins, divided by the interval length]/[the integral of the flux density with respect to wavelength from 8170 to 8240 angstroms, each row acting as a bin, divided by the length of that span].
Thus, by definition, 0.99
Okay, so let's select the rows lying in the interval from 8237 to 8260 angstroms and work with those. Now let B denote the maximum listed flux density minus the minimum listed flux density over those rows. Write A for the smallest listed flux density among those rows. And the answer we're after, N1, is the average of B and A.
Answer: 1.58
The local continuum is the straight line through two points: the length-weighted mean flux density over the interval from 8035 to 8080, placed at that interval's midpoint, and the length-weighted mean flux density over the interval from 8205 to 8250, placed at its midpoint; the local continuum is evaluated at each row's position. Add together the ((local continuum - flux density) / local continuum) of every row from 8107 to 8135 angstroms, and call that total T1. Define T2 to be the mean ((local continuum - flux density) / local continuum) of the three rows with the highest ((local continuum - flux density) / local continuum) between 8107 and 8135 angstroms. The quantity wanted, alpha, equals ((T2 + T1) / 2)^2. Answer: 0.0006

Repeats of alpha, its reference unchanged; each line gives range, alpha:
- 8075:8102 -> 0.0061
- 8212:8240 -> 0.0018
